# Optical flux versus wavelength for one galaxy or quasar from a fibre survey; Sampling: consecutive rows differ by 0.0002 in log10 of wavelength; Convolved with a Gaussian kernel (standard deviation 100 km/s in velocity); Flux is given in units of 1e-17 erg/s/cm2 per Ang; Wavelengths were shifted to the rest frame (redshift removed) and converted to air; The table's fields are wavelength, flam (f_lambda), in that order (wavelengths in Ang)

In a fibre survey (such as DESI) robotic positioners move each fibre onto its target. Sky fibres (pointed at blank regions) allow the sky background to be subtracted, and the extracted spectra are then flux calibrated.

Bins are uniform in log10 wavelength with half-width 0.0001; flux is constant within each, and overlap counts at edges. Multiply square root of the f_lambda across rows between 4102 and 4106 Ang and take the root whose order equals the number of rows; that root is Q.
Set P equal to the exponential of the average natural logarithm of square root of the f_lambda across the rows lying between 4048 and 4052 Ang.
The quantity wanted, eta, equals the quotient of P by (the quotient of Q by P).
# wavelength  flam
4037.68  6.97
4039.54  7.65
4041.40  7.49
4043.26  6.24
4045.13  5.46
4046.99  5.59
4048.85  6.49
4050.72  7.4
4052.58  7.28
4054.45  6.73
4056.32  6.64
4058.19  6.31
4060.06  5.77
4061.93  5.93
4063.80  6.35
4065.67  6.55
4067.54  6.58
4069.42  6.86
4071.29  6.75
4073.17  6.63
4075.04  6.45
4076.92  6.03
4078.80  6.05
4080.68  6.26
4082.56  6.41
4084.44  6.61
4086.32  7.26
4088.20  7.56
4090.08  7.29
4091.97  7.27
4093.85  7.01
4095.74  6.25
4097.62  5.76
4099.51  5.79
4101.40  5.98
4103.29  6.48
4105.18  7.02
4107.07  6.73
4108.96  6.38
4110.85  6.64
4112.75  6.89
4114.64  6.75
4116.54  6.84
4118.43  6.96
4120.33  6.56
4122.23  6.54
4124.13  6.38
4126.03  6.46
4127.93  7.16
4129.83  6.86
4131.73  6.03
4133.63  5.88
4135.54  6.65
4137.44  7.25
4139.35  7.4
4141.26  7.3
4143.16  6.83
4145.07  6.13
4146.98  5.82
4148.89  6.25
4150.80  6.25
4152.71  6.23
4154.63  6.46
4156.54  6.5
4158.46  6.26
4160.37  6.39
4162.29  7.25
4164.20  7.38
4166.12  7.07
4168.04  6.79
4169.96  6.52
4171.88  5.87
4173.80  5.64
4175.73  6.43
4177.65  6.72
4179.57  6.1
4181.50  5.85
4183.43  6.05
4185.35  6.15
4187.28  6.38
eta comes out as 2.7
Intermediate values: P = 2.63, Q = 2.60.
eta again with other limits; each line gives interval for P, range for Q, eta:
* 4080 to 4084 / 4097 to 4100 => 2.6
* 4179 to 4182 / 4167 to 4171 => 2.3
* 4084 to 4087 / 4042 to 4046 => 2.9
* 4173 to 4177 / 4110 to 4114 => 2.3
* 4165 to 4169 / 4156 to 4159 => 2.7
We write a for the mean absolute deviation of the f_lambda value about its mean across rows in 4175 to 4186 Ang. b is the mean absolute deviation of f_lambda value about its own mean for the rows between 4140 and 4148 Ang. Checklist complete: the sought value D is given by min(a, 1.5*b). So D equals 0.24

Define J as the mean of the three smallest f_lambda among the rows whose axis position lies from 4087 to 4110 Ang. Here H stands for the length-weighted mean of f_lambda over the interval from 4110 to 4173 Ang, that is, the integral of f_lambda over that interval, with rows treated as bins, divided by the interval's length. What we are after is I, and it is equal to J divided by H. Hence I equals 0.88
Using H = 6.62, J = 5.84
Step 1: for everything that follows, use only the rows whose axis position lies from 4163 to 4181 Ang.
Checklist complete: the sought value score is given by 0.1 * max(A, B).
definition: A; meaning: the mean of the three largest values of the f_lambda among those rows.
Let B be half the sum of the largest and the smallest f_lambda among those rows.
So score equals 0.708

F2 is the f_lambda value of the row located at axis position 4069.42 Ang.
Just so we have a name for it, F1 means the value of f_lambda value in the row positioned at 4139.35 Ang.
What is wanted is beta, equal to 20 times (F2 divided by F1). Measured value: 18.5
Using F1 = 7.4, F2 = 6.86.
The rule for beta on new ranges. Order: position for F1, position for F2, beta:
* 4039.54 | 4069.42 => 17.9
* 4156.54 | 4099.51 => 17.8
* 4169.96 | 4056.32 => 20.4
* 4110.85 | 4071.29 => 20.3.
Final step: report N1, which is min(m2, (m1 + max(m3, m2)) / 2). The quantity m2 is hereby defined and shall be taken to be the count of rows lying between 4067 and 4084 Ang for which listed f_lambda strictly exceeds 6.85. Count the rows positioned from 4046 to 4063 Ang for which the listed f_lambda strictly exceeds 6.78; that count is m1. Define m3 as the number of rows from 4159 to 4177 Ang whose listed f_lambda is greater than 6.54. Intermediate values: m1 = 2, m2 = 1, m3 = 4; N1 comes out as 1.00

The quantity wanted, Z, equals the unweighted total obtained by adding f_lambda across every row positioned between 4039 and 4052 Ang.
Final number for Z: 46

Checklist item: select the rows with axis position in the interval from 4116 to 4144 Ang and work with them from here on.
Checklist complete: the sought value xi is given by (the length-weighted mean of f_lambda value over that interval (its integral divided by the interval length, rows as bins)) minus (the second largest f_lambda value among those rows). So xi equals -0.56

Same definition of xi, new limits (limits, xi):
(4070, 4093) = -0.57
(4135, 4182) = -0.84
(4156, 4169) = -0.43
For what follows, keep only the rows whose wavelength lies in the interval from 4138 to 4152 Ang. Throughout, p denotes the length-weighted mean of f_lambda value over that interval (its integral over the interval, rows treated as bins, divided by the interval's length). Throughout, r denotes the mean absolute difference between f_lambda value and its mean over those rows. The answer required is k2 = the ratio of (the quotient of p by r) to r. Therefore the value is 24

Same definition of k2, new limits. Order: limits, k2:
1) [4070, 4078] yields 128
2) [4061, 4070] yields 102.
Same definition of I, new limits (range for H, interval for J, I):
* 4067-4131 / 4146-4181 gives 0.87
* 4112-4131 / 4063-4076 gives 0.96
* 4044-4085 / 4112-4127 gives 1.01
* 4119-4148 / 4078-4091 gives 0.94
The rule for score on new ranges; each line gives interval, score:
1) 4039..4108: 0.757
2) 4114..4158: 0.732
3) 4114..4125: 0.685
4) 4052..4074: 0.696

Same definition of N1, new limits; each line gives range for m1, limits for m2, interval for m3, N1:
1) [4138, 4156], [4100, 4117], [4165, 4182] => 2.00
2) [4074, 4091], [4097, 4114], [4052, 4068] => 2.00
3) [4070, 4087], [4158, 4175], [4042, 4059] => 2.50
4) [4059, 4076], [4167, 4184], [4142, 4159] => 0.00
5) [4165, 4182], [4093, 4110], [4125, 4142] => 2.00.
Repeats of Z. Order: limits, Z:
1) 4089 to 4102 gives 45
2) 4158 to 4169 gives 41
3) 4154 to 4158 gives 13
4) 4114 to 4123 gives 34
